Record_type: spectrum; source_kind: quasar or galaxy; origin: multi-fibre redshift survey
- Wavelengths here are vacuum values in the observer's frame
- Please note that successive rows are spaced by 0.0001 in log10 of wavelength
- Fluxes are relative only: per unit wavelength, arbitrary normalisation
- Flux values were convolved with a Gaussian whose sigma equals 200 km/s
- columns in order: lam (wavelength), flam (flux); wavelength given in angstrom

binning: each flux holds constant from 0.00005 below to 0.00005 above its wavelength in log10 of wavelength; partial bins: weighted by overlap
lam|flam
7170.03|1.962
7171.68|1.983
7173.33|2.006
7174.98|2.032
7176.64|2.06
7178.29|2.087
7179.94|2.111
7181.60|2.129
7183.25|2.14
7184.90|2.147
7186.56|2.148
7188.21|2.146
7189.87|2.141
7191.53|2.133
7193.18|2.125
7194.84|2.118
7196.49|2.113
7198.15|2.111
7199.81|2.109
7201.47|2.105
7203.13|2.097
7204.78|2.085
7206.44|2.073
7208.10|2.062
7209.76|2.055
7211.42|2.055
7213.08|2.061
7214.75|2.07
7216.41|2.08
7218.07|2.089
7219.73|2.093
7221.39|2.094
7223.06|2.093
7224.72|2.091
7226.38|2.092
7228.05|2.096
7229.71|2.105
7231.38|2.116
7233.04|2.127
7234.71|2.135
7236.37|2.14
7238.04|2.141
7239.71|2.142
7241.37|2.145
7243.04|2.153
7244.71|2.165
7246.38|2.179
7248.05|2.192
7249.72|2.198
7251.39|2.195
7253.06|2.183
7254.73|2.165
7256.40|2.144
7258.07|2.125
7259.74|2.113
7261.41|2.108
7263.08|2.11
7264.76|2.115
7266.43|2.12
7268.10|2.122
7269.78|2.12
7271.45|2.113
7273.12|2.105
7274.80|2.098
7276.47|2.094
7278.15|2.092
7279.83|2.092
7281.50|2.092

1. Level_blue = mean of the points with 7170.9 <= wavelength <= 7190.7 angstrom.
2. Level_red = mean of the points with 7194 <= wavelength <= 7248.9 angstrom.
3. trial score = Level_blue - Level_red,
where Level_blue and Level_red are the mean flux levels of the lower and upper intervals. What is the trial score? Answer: -0.014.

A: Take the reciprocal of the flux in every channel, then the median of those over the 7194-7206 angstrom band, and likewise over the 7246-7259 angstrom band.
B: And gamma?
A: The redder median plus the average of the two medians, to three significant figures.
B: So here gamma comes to 0.925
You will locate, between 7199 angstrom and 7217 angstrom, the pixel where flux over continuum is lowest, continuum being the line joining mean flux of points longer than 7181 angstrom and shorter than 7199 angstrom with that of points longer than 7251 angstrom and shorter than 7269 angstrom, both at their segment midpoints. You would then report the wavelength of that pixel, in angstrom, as 7211.42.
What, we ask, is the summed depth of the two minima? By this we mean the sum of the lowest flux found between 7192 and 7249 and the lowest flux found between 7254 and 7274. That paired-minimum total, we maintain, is 4.16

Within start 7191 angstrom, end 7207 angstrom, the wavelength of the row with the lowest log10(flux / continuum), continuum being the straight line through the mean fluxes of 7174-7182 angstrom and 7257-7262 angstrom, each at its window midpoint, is 7206.44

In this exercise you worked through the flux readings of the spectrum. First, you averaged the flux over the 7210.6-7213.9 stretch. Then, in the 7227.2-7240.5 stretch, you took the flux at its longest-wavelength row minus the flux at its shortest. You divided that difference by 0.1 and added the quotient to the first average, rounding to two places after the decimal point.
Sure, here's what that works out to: 2.52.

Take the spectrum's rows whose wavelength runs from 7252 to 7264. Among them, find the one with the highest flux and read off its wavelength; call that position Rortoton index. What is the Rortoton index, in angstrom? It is 7253.06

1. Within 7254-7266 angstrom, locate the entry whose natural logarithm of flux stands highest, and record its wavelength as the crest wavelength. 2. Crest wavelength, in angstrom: 7254.73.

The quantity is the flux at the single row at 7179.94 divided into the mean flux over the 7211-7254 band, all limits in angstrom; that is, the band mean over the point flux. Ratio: 1.01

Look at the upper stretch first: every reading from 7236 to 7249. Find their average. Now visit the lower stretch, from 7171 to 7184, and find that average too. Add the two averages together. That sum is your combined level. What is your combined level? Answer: 4.226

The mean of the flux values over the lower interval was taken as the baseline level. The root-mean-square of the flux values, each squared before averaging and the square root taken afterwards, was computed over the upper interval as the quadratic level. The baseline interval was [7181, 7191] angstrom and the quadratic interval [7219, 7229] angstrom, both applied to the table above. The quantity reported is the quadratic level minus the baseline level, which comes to -0.05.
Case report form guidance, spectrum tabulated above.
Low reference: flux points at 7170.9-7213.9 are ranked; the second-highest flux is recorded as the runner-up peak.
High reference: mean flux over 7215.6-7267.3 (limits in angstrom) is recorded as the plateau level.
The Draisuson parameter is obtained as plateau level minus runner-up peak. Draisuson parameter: -0.02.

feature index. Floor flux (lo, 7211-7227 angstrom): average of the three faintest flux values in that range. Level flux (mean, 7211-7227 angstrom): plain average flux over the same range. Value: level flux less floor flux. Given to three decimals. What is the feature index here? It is 0.020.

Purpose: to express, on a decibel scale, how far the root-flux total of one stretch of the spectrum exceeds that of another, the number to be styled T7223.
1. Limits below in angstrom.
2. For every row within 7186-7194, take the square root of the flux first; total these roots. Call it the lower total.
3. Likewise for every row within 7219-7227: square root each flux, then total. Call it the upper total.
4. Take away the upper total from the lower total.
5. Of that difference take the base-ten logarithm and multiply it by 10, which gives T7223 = -11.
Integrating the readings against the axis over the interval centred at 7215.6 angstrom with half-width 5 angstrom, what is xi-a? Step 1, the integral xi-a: 20.7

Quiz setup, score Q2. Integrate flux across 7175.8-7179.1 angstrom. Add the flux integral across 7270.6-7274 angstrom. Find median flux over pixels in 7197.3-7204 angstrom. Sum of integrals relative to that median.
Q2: 6.6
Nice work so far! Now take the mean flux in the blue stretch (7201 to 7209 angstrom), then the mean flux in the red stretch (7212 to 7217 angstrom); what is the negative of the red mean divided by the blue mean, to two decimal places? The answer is -0.99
